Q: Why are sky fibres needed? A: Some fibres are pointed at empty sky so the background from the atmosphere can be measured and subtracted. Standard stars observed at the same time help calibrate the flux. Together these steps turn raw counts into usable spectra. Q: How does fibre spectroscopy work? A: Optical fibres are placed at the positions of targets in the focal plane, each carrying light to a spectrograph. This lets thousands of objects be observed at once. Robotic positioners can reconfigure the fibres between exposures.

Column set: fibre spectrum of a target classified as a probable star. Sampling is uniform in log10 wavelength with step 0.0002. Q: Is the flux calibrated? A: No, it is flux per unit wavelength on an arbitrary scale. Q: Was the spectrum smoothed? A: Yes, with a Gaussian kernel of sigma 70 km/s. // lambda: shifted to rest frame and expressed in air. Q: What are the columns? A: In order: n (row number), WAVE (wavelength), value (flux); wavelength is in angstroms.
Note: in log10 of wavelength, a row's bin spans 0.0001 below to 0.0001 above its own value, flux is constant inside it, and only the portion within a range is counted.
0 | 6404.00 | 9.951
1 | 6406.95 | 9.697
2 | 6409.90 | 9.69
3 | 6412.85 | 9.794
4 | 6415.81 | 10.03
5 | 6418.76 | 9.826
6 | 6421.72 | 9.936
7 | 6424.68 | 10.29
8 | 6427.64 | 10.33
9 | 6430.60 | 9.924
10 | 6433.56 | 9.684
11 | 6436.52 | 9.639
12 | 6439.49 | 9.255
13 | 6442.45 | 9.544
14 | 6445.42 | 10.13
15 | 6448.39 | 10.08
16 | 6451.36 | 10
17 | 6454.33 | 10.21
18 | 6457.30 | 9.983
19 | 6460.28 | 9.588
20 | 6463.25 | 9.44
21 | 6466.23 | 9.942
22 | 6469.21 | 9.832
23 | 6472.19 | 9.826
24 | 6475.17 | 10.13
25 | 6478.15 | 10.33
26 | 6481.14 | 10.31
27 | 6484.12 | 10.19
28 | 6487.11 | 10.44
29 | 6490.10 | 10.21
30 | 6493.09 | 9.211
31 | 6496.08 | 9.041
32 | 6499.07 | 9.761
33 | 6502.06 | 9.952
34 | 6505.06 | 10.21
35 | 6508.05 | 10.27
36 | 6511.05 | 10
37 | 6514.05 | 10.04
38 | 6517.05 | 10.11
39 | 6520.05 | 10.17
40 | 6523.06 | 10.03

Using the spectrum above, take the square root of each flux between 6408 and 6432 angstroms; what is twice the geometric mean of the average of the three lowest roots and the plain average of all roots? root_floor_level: 6.28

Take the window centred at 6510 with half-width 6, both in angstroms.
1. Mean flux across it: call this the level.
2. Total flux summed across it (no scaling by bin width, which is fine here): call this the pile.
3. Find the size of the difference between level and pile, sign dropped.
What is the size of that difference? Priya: 30.4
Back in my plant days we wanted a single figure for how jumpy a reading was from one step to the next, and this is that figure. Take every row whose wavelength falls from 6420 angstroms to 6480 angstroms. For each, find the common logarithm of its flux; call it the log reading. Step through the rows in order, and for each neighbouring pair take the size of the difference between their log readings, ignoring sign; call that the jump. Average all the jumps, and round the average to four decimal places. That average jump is 0.0106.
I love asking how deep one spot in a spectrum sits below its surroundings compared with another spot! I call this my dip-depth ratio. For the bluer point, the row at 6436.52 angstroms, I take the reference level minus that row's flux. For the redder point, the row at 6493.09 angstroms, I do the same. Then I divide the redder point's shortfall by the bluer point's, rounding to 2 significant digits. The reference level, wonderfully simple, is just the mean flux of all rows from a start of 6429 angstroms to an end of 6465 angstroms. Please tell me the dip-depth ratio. 3.8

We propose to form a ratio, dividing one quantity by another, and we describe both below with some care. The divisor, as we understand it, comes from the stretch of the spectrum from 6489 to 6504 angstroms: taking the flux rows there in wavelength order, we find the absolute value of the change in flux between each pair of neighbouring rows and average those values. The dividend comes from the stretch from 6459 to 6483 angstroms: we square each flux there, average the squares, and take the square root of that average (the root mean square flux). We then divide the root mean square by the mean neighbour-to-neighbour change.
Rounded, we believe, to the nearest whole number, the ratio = 19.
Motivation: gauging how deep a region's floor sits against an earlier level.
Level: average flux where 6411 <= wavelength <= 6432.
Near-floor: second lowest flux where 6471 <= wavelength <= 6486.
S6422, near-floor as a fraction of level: 1.01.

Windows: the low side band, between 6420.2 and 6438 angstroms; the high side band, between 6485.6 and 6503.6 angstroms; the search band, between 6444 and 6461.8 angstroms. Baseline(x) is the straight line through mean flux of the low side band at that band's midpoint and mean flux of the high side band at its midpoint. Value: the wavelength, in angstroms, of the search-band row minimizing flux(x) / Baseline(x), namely 6460.28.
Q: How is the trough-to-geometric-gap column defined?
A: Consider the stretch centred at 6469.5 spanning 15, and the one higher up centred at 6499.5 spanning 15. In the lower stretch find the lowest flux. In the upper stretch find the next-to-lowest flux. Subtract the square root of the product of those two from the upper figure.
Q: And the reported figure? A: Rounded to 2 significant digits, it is -0.11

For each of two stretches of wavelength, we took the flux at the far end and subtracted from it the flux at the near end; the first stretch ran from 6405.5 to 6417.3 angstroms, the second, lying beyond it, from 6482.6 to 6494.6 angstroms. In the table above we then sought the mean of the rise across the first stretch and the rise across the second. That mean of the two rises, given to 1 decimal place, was -0.3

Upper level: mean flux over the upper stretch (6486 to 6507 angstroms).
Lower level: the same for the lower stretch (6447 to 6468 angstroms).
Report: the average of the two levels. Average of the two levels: 9.9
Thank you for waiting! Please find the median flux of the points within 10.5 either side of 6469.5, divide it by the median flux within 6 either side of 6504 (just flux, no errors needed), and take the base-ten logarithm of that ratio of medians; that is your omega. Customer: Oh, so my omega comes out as -0.011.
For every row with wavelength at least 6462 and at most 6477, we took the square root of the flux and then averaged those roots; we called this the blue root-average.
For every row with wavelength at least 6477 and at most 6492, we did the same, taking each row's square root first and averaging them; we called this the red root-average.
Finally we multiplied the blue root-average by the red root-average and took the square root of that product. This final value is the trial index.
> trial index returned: 3.17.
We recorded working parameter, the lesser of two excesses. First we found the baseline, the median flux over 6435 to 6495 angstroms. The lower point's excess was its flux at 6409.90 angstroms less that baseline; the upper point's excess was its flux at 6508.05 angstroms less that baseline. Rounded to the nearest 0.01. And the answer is -0.30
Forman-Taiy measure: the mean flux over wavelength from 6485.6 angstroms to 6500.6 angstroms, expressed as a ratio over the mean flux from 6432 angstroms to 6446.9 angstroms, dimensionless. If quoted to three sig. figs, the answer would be 1.01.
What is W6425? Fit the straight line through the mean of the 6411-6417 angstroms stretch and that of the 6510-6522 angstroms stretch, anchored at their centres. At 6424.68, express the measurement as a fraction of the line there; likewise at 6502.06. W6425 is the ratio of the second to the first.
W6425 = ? 0.95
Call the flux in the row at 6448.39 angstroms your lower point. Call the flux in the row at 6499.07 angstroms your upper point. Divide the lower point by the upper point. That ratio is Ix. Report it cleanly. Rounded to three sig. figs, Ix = 1.03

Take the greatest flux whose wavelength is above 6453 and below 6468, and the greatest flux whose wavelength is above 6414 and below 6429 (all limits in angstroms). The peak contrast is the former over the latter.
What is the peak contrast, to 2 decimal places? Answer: 0.99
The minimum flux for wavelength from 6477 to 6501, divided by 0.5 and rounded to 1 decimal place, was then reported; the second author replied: 18.1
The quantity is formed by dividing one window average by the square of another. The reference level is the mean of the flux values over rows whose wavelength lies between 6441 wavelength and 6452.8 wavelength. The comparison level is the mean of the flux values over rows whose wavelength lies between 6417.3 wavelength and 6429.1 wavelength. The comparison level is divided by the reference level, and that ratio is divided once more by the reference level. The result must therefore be 0.102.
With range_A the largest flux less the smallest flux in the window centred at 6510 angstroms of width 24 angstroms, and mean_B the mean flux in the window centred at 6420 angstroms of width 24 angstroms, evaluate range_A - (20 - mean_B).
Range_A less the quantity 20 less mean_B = -9.5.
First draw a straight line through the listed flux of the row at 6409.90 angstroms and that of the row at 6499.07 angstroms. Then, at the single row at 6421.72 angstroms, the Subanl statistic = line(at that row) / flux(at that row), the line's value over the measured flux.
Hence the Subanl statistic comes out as 0.98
